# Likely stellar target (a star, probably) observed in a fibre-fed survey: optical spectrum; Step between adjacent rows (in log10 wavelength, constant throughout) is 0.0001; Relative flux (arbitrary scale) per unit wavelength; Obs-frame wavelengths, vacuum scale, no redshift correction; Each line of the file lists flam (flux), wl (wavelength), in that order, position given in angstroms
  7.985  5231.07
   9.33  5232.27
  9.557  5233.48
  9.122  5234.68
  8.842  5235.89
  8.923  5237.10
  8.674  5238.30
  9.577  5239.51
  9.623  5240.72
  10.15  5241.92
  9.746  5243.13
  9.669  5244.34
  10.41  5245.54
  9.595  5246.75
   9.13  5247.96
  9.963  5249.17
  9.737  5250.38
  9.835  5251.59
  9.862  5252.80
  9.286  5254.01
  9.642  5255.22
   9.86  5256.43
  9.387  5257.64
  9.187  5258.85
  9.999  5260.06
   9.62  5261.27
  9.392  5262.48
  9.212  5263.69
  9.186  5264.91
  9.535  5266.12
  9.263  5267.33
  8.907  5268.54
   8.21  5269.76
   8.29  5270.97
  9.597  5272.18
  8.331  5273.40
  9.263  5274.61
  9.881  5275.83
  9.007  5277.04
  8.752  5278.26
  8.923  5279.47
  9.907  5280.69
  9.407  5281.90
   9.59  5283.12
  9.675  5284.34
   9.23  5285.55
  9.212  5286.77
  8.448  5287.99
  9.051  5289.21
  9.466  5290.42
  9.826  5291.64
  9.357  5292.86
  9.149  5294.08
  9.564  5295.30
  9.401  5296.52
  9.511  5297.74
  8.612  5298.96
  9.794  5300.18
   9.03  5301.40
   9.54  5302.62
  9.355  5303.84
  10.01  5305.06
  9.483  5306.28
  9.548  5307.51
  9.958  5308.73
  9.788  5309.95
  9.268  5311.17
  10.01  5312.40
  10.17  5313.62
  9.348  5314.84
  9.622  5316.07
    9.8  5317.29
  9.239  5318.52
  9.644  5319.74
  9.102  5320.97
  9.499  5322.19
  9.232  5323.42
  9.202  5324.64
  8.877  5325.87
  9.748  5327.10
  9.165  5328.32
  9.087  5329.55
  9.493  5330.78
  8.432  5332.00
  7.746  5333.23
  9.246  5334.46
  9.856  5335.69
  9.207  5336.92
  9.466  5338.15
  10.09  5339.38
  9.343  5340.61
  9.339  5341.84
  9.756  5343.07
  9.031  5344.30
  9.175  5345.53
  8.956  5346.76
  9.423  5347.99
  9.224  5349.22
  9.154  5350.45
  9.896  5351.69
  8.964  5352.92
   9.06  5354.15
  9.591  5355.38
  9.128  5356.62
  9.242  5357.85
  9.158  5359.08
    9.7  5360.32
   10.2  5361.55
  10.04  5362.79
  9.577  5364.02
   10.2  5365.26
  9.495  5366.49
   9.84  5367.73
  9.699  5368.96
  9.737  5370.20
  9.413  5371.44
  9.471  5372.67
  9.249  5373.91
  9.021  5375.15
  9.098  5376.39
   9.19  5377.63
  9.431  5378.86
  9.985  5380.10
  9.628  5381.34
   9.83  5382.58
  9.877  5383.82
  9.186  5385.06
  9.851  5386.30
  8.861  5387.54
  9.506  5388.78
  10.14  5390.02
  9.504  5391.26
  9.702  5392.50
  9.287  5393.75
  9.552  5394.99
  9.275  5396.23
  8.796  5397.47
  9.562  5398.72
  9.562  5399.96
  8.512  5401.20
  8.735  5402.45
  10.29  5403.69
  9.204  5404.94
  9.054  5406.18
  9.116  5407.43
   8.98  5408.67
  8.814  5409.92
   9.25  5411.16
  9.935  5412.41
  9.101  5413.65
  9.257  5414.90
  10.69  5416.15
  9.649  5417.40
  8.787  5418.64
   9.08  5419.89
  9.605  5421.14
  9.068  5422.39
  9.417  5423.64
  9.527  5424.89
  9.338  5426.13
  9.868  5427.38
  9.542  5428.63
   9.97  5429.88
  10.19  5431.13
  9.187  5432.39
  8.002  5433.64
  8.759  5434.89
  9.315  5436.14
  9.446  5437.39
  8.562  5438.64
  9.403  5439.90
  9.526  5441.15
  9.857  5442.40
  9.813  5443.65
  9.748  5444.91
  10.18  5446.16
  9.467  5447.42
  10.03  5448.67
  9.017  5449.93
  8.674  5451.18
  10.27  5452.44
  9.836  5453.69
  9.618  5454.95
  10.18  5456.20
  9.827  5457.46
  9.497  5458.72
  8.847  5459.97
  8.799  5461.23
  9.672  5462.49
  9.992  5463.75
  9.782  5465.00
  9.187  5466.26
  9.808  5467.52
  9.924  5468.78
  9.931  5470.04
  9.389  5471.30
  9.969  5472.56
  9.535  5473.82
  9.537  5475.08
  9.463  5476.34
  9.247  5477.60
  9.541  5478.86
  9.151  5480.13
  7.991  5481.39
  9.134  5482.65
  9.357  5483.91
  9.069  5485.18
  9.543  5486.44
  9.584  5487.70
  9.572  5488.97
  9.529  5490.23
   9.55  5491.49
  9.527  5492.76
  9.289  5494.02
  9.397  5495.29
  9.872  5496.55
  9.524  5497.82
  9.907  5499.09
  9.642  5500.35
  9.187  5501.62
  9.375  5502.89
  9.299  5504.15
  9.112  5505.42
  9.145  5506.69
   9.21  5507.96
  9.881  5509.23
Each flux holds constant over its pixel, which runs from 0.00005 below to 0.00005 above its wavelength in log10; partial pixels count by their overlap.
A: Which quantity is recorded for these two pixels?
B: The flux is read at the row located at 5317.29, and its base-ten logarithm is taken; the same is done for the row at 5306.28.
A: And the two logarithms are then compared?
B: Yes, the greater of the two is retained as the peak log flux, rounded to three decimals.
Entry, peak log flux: 0.991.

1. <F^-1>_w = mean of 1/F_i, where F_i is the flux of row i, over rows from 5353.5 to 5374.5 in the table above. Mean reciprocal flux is 0.1046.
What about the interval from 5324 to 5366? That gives 0.1073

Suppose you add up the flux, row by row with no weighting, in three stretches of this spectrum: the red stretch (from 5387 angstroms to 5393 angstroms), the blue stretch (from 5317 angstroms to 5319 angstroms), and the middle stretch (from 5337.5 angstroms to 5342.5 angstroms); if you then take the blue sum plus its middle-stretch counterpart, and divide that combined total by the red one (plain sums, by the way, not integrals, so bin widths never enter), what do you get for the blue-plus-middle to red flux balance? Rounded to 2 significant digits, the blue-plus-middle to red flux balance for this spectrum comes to 1.2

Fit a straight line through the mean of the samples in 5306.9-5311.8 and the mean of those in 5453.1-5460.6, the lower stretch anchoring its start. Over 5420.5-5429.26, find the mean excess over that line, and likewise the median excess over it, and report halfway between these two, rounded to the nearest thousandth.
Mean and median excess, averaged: -0.132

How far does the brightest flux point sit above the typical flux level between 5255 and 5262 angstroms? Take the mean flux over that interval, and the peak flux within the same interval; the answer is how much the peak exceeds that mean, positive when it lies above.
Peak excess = 0.38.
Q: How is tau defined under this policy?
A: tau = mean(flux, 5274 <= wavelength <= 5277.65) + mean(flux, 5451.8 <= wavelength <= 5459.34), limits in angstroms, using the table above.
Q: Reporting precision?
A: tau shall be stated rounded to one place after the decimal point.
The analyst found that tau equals 19.3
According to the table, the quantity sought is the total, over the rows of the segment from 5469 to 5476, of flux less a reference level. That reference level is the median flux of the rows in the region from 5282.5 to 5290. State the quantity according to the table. 2.3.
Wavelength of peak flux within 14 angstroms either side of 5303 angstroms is 5313.62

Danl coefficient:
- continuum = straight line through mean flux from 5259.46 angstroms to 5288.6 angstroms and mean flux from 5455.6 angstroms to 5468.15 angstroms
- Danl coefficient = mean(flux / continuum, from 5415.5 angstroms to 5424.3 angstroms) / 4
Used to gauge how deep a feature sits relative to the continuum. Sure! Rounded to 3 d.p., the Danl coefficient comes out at 0.250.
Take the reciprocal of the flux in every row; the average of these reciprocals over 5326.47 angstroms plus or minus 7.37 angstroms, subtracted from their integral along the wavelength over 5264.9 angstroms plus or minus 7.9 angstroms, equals 1.6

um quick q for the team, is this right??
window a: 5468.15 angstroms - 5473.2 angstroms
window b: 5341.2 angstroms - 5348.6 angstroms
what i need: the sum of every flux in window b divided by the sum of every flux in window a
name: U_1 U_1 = 1.4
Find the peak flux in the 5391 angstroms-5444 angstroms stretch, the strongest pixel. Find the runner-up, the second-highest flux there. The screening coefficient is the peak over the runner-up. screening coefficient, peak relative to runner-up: 1.04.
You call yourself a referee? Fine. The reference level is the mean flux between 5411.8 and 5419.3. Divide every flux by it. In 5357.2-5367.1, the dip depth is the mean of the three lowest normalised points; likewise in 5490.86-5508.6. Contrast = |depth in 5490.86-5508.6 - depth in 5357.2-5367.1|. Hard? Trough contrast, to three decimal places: 0.016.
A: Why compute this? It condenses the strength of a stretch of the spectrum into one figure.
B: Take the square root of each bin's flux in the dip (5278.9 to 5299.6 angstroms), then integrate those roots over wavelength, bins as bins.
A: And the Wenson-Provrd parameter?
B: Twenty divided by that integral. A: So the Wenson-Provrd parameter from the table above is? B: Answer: 0.317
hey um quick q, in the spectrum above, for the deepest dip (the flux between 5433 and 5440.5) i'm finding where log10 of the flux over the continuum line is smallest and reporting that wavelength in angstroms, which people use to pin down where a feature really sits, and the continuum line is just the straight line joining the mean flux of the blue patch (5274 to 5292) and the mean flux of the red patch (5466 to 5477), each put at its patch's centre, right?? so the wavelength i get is 5433.64 angstroms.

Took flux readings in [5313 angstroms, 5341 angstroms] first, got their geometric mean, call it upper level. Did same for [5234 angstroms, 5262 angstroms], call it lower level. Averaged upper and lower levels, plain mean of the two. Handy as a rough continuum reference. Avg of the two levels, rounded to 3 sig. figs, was 9.43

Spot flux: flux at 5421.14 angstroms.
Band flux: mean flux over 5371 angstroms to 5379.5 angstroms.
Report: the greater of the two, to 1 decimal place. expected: 9.6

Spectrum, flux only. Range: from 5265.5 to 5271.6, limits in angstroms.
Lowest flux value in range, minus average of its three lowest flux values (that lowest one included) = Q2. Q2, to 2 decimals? -0.26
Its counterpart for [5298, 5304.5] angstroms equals -0.39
